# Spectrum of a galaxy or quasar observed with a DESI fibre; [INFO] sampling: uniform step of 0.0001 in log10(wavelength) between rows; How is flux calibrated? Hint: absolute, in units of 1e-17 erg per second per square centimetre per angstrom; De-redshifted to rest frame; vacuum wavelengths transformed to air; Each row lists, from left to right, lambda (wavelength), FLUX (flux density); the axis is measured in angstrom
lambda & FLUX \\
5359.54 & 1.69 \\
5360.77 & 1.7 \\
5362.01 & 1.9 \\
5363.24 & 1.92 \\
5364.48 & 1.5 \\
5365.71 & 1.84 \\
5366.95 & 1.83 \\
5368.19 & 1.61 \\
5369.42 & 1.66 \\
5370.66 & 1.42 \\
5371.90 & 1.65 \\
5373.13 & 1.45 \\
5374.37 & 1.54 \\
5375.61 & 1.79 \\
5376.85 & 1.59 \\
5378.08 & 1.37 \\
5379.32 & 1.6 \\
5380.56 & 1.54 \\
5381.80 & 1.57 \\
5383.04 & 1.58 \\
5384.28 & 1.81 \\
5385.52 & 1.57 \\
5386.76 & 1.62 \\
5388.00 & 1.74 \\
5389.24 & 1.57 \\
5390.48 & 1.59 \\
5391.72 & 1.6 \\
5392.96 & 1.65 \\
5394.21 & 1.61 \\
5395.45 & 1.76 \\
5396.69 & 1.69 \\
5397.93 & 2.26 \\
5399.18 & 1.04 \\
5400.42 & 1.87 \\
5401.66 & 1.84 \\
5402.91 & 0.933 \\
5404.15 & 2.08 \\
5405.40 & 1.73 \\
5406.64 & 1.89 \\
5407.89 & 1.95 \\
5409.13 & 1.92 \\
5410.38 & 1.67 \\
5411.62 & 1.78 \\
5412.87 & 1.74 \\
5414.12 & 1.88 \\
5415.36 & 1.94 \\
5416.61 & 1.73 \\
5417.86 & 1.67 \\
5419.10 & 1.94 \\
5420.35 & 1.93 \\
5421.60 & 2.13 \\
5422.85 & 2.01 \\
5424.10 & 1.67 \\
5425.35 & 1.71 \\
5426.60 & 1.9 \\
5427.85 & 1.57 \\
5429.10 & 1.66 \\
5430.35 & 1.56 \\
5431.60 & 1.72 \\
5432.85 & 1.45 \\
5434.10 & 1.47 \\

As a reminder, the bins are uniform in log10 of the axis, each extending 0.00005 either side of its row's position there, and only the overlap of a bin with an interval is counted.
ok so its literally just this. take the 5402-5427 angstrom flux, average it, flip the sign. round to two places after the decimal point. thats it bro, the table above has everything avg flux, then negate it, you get -1.81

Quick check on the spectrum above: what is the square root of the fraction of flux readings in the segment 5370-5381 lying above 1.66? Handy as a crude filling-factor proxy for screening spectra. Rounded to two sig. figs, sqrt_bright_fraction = 0.33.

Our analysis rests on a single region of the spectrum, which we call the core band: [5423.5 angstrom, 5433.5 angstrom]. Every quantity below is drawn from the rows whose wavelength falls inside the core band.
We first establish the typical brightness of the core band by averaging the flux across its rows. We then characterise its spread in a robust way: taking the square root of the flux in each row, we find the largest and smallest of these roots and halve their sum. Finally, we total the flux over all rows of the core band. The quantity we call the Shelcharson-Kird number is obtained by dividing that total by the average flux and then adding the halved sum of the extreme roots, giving 9.29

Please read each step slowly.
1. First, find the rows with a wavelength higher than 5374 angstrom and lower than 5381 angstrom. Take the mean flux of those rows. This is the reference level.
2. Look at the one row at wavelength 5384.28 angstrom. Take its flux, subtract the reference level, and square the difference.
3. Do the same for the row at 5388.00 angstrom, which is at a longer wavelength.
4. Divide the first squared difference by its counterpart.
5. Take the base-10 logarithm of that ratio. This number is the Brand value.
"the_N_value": 0.3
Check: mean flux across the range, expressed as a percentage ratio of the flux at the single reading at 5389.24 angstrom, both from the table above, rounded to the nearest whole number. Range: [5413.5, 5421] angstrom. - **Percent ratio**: 118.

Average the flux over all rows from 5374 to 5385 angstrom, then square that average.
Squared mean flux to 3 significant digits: 2.56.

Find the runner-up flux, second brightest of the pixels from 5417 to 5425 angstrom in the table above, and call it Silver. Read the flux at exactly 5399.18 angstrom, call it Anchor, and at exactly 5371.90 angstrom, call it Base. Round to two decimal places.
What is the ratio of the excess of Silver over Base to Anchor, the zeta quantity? 0.35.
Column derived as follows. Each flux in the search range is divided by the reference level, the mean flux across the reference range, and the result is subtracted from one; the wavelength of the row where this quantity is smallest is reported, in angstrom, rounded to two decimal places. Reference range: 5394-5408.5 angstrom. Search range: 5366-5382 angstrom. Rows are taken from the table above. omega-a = 5366.95 angstrom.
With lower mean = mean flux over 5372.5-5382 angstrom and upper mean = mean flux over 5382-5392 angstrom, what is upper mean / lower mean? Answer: 1.05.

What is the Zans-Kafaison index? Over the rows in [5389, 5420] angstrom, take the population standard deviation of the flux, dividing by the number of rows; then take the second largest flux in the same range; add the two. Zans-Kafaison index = 2.35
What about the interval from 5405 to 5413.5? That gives 2.02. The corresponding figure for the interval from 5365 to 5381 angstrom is 1.97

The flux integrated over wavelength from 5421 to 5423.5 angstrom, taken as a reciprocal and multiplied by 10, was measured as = 1.9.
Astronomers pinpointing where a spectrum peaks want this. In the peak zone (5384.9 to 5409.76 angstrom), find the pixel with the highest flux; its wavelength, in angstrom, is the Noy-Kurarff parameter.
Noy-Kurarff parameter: 5397.93 angstrom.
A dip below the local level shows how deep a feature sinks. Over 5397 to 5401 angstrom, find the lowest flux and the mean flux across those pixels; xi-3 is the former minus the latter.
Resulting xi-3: -0.68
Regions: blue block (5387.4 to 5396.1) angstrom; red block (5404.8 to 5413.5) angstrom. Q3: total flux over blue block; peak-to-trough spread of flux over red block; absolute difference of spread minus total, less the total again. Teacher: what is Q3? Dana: -0.28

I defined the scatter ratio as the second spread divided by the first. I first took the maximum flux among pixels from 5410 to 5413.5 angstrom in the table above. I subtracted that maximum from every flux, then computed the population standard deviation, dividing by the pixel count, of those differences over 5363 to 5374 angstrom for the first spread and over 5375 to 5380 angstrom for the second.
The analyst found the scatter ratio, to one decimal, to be 0.9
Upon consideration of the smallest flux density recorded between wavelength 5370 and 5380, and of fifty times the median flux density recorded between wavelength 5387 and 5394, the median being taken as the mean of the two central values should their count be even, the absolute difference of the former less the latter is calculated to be 79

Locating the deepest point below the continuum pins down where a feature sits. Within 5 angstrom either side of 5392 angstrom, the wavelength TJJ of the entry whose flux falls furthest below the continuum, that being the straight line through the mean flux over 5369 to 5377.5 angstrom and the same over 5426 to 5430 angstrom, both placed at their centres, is 5389.24 angstrom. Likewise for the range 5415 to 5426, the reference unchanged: 5424.10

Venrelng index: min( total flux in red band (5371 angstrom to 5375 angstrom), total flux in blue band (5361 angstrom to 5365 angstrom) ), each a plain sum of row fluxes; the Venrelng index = 4.64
